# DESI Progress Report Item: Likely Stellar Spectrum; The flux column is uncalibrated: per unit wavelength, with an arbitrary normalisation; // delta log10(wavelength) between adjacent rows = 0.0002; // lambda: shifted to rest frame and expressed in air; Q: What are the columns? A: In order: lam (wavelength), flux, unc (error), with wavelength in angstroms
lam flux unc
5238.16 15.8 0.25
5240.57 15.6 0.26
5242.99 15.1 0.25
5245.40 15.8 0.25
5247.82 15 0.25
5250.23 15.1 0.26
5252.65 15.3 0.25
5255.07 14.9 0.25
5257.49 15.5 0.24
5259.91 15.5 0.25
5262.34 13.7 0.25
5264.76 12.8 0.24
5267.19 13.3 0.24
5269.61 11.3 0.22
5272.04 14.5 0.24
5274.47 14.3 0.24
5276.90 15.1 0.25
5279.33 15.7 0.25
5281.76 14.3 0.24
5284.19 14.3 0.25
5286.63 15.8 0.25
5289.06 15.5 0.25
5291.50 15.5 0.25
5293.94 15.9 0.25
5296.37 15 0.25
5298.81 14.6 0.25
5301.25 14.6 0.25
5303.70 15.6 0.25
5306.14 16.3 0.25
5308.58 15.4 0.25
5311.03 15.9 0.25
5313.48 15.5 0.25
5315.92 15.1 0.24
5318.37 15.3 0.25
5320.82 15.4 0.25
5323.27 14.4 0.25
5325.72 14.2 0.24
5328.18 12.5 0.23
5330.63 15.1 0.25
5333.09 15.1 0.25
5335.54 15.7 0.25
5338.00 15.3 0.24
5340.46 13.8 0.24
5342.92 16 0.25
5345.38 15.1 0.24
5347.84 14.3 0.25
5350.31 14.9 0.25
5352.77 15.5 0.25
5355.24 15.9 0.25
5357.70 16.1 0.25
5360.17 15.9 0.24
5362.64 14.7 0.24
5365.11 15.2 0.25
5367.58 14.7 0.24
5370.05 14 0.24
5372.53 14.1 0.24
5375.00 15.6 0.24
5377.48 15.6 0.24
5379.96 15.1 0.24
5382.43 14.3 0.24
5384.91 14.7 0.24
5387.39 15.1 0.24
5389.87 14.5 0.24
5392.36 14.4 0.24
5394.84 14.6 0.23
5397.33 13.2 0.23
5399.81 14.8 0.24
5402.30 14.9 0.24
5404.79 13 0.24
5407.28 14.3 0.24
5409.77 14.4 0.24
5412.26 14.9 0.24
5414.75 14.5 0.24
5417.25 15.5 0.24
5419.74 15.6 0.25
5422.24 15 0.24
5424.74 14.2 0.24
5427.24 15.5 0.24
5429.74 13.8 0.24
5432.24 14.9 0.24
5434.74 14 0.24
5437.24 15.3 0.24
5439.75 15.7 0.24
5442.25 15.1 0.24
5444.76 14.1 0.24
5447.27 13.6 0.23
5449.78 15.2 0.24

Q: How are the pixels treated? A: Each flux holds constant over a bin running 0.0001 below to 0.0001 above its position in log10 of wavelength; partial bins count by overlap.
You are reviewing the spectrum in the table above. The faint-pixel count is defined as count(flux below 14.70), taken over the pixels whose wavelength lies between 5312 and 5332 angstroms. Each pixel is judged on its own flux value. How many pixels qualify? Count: 3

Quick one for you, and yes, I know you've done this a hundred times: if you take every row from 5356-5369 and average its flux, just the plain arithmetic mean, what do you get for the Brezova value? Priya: 15.3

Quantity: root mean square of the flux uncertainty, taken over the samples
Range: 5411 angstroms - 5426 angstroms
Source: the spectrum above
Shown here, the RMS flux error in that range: 0.242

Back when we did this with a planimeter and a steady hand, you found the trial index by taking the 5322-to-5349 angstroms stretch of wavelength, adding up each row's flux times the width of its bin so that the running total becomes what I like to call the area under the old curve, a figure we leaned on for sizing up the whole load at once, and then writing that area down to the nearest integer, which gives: 397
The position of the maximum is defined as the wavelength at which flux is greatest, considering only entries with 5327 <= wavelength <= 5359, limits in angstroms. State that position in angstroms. 5357.70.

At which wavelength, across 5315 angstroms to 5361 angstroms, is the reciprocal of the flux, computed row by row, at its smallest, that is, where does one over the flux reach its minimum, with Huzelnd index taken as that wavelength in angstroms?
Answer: 5357.70 angstroms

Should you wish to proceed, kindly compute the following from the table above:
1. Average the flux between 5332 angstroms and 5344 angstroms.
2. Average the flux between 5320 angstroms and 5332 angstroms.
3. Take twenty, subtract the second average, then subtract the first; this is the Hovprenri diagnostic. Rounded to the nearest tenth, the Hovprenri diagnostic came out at -9.5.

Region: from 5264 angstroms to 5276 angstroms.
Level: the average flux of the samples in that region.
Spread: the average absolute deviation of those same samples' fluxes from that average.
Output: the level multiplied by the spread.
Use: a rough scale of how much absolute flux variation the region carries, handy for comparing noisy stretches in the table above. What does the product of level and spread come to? 13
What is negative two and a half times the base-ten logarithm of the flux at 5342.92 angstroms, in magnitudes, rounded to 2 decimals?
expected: -3.01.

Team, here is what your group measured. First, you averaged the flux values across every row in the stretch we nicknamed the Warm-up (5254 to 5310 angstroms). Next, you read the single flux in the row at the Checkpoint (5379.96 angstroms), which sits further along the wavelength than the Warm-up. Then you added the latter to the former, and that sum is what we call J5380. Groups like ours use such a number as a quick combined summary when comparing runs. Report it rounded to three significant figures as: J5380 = 29.9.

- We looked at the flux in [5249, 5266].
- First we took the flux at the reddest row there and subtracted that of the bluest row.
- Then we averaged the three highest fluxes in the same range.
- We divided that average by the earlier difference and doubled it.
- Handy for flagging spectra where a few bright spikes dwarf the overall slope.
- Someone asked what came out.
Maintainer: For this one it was -13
